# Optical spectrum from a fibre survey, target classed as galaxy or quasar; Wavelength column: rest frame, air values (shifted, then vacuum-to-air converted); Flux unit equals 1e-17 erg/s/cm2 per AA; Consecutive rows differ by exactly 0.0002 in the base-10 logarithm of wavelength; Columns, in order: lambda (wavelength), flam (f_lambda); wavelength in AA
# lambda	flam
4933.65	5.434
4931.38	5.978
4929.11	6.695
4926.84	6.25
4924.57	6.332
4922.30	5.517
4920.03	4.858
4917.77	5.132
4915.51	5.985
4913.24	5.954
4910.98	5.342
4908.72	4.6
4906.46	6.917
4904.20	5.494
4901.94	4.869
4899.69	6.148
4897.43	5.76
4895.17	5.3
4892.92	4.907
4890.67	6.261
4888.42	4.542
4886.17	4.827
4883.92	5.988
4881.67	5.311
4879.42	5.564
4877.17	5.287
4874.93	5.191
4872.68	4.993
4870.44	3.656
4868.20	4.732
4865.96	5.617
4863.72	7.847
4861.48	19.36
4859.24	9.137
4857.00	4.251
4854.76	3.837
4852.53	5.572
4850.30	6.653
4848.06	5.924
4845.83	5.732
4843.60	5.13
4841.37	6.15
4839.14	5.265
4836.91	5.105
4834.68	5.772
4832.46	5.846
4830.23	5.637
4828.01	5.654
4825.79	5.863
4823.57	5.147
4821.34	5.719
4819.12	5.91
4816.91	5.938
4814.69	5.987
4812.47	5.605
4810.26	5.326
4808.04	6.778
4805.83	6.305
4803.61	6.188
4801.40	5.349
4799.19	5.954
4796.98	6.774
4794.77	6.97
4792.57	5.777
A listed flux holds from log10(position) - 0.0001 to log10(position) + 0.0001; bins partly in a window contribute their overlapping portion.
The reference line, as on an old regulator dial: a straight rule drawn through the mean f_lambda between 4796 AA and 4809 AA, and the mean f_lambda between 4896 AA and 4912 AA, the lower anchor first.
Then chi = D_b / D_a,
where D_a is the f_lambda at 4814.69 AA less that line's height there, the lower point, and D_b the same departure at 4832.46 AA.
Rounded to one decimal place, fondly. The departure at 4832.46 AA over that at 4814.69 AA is 1.2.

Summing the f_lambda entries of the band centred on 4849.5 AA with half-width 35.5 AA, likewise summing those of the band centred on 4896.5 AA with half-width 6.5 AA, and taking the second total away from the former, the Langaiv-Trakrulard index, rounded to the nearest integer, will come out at 161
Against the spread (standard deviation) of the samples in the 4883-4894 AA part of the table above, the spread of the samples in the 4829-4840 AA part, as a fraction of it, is 0.42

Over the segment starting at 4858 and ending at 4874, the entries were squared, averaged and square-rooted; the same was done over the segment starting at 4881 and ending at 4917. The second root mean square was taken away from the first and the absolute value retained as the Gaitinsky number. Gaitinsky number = 3.8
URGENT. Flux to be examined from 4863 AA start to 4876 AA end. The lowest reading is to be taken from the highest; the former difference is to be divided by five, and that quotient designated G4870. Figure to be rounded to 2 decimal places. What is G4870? 0.84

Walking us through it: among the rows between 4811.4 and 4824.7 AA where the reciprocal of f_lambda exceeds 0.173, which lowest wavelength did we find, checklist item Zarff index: 4812.47 AA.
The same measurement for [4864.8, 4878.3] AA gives 4865.96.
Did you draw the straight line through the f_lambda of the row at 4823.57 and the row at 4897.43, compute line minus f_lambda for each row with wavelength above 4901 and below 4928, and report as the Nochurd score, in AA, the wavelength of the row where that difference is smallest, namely 4906.46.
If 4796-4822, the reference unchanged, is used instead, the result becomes 4796.98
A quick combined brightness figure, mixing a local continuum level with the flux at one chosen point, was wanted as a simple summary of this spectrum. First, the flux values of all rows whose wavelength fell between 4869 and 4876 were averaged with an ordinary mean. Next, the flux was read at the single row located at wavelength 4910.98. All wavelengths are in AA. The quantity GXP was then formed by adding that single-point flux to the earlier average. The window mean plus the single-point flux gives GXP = 10.0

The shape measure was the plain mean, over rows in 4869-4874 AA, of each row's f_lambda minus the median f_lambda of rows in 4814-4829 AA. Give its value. -1.5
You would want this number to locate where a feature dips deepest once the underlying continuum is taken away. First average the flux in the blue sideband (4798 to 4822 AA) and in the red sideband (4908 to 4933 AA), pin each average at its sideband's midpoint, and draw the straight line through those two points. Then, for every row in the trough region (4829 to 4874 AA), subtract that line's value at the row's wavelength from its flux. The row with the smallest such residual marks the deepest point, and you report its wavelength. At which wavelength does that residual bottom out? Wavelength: 4870.44 AA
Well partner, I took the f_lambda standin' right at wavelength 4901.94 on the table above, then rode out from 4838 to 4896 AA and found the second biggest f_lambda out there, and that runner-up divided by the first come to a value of 1.9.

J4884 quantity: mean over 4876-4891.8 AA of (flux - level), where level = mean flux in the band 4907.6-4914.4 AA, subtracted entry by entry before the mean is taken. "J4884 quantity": 0.1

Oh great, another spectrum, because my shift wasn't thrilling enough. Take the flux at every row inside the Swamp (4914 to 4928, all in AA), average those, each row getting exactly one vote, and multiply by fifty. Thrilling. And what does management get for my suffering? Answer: 284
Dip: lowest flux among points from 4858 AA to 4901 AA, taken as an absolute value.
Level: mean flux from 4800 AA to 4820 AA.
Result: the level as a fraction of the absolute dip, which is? 1.6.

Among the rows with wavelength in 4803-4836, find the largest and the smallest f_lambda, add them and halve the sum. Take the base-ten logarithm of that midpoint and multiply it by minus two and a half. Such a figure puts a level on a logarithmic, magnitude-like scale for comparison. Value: -1.94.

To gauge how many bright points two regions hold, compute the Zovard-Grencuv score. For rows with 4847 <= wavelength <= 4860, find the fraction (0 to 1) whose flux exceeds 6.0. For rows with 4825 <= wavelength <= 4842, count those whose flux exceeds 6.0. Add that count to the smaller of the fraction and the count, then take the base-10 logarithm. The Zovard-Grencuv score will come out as 0.12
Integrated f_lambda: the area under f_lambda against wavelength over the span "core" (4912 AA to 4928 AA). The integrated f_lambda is 91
